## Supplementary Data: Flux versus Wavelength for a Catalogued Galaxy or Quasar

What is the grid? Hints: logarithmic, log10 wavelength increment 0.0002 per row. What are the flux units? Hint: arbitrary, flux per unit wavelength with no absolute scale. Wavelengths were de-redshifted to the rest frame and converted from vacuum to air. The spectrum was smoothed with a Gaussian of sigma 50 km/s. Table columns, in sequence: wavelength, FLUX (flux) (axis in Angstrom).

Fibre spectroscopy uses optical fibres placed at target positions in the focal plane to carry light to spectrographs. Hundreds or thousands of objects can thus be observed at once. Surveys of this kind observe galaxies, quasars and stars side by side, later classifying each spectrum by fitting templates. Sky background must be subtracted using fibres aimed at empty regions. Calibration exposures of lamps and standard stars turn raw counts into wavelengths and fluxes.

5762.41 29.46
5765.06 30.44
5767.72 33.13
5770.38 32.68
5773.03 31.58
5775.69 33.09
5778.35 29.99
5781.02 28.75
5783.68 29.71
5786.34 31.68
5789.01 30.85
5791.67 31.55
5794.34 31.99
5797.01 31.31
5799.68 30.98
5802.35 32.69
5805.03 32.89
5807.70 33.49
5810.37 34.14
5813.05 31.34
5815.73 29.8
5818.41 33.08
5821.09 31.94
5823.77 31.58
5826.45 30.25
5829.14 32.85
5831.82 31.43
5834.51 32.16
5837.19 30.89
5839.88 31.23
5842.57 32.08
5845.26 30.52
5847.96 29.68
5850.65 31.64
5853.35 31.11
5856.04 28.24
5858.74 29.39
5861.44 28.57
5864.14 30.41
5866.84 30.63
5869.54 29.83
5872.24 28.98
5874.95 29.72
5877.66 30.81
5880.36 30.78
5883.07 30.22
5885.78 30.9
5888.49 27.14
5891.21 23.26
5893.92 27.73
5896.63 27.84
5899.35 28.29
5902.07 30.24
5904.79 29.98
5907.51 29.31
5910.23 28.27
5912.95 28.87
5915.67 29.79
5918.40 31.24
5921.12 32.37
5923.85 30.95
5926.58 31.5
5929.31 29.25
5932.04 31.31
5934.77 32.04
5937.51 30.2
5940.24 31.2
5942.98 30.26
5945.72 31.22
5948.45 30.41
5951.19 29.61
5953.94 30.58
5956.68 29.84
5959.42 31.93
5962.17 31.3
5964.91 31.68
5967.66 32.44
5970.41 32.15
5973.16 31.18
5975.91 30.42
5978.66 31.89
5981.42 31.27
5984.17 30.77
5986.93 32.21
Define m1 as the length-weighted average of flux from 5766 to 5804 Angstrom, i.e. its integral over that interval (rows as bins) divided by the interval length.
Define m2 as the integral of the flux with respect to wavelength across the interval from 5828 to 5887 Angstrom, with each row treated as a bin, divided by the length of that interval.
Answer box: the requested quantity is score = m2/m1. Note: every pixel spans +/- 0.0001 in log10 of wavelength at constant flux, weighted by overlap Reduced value 0.97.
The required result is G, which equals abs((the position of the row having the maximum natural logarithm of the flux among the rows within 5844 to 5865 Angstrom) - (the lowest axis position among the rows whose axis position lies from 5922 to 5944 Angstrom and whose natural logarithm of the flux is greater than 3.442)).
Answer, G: 75.9 Angstrom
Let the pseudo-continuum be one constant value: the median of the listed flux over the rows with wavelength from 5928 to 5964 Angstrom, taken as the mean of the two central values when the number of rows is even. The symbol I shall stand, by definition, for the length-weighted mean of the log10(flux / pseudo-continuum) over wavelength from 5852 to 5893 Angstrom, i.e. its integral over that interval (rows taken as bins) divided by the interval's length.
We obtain -0.02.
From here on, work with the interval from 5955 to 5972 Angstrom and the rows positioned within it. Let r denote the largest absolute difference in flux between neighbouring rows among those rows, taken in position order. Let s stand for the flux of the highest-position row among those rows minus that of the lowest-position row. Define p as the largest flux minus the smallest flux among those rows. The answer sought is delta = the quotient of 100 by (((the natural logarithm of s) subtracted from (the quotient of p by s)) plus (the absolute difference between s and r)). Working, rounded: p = 2.6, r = 2.09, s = 2.3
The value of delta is 197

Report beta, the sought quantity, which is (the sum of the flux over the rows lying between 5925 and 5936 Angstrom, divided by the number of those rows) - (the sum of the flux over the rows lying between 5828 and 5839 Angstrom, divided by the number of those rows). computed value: -0.8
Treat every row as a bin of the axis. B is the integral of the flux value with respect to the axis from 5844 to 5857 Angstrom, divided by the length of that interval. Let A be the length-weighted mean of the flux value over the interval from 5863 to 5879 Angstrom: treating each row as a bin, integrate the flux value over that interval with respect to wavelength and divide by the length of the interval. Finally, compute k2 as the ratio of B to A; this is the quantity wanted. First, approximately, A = 30.1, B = 30.3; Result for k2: 1.01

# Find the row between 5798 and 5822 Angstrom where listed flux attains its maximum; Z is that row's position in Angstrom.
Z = 5810.37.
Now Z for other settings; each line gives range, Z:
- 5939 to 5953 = 5945.72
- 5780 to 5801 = 5794.34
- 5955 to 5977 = 5967.66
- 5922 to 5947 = 5934.77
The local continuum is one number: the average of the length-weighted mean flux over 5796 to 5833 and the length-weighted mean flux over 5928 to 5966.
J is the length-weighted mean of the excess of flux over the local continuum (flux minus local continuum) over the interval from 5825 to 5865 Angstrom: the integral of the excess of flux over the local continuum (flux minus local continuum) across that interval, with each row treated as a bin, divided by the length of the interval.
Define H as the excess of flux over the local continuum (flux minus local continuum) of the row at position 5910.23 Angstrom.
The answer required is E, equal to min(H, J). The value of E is -3.1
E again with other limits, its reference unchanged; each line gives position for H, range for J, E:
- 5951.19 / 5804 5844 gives -1.8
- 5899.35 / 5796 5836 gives -3.1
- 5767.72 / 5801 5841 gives 0.6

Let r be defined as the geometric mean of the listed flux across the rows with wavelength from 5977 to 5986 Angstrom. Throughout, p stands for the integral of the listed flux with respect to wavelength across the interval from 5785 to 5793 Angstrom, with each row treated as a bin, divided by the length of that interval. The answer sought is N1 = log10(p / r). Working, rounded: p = 31.4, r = 31.3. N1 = 0.001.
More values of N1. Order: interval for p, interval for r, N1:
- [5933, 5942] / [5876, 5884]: 0.007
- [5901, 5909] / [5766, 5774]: -0.037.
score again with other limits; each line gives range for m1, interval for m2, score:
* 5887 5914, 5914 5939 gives 1.10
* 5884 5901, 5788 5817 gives 1.16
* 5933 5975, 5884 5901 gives 0.89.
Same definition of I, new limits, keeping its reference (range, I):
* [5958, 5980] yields 0.01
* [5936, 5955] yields 0.00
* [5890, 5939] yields -0.02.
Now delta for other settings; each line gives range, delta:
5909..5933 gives 97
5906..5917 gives 22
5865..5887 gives 11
